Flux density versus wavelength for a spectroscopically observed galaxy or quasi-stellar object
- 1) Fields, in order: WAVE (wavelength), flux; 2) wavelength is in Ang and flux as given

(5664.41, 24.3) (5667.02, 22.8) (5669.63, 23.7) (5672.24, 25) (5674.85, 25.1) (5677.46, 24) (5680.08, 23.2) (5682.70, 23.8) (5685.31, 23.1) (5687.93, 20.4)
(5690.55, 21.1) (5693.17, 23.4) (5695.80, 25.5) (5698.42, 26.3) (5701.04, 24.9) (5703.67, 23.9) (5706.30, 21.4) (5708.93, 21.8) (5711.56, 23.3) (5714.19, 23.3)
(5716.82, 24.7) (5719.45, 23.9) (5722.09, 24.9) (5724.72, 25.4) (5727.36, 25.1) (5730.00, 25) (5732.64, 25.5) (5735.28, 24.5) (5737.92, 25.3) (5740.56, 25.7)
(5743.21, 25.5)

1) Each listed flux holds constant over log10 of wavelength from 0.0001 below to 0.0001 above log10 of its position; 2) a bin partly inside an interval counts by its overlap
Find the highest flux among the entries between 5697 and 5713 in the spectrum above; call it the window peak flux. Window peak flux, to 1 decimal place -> 26.3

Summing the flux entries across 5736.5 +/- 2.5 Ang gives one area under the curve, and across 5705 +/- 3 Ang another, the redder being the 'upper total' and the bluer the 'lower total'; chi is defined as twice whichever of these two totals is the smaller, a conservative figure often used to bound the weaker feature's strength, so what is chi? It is 91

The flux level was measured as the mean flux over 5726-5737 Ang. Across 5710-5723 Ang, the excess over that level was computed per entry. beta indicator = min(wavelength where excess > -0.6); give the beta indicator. 5716.82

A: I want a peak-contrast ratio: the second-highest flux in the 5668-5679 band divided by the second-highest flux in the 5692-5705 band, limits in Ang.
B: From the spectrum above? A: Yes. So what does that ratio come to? 0.98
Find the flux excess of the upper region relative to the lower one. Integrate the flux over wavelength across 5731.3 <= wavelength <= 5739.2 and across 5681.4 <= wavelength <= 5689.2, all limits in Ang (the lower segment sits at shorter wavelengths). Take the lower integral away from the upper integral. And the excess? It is 23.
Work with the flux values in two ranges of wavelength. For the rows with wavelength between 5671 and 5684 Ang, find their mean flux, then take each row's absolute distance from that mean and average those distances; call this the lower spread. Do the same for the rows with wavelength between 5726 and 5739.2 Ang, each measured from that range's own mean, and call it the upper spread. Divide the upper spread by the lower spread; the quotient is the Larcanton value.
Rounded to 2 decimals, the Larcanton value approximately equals 0.40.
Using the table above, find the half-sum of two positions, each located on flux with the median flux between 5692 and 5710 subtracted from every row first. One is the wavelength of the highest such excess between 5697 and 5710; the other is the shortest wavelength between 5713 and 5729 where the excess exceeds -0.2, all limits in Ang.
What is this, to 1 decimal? 5707.6 Ang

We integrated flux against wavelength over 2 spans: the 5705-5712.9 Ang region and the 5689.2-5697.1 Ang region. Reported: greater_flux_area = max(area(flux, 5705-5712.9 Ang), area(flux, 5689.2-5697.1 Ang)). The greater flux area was 184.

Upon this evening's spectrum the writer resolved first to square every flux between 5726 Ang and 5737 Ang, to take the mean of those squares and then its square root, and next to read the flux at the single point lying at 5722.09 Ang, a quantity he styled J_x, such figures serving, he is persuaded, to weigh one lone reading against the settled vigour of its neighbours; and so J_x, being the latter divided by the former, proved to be 0.99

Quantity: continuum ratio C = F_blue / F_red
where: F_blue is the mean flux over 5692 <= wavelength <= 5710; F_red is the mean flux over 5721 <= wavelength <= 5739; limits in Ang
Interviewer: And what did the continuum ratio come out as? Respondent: 0.95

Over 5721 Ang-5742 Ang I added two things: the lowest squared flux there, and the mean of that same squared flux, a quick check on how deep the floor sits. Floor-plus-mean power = 1234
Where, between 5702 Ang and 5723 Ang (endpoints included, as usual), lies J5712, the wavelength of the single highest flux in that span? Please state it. 5722.09 Ang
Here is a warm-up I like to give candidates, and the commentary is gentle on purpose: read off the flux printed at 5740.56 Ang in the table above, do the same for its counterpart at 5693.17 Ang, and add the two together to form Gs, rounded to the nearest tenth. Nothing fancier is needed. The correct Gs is 49.1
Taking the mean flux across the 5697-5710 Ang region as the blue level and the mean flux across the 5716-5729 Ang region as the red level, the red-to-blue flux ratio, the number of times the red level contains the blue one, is 1.05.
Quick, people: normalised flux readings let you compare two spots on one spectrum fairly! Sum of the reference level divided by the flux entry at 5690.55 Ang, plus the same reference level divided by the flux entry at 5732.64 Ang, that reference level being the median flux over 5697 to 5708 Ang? 2.11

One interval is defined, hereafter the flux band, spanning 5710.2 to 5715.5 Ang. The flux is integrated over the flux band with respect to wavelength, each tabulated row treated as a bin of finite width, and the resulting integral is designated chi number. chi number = 123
